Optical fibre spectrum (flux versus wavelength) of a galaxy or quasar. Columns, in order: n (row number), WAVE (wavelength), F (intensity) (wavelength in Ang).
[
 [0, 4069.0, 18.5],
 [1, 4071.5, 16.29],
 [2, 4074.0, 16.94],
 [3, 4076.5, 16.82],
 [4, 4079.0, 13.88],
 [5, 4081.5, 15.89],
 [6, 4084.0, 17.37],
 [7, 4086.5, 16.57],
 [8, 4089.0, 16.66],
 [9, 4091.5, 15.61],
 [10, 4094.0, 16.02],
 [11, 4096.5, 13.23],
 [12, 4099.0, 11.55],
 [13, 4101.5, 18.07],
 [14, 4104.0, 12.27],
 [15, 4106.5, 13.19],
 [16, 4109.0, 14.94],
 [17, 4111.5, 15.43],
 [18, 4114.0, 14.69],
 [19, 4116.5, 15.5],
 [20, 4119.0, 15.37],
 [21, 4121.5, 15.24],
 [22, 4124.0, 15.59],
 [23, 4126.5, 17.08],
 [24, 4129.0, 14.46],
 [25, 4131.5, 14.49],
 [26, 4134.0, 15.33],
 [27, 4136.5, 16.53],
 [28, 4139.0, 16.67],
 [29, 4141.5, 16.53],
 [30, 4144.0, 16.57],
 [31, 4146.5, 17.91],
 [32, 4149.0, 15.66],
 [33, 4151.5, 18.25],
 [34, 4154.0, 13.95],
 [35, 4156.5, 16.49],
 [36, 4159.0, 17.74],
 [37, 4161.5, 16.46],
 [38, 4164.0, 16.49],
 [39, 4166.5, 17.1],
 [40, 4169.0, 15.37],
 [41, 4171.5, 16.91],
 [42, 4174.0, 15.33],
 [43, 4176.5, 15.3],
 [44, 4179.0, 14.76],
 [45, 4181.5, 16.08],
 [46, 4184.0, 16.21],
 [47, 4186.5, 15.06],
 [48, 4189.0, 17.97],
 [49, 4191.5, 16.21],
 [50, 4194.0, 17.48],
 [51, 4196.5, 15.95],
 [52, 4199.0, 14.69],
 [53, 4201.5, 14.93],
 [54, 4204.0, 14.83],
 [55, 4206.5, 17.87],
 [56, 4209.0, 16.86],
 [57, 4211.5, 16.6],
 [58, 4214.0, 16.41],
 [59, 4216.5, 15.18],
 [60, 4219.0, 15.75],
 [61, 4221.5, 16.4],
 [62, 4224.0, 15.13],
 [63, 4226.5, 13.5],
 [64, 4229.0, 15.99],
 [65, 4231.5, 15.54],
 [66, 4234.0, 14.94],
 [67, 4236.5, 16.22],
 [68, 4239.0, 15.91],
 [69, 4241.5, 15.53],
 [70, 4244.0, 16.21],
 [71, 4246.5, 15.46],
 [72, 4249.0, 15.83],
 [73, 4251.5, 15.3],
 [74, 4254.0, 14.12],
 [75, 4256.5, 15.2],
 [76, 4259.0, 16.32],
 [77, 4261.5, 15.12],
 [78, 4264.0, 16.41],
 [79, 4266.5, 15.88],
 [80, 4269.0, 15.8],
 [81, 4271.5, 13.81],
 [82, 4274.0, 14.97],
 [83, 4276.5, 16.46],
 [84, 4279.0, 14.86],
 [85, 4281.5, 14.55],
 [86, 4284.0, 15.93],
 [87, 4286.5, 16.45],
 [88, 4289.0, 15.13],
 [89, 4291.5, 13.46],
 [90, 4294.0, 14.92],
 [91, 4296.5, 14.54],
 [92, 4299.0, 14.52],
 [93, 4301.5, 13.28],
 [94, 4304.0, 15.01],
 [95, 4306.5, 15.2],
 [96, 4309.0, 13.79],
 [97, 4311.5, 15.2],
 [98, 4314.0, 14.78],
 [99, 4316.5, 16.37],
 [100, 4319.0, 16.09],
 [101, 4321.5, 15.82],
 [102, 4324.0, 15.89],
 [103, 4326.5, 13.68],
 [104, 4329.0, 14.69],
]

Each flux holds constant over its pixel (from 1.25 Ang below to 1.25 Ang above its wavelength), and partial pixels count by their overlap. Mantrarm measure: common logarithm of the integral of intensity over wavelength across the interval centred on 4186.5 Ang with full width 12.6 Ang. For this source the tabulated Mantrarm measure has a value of 2.31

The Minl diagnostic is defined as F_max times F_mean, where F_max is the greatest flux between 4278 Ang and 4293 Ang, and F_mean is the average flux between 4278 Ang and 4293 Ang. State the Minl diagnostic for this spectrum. 248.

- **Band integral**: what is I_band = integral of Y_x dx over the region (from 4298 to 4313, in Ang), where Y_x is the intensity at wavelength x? 218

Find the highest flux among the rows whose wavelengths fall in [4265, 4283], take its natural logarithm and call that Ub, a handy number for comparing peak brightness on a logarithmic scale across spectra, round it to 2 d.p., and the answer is 2.80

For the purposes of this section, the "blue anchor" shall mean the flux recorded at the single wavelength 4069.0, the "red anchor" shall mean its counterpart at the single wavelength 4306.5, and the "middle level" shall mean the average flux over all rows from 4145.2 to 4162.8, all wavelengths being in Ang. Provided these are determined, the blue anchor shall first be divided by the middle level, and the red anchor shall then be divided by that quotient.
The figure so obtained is 13.7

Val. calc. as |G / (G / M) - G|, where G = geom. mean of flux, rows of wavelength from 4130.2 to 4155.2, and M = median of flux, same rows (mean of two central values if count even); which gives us 0.39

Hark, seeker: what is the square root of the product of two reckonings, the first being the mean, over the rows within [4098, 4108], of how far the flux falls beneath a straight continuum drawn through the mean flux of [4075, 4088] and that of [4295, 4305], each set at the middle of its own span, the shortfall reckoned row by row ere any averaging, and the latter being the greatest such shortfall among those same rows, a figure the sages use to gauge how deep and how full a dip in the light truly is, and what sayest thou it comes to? 3.1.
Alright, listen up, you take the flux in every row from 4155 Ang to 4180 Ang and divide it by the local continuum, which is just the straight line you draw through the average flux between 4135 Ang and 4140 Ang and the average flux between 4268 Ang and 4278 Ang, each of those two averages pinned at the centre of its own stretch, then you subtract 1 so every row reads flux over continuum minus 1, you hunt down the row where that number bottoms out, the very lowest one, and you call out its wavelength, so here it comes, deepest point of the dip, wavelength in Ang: 4179.0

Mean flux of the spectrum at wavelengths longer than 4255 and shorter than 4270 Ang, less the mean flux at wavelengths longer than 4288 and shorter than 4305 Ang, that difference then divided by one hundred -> 0.014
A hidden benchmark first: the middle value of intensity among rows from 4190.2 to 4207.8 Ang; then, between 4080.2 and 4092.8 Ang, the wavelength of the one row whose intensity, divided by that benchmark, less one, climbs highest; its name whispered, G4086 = 4084.0 Ang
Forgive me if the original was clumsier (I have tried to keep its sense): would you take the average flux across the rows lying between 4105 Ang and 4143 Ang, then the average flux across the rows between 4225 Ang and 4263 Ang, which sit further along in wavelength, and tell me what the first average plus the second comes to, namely 30.8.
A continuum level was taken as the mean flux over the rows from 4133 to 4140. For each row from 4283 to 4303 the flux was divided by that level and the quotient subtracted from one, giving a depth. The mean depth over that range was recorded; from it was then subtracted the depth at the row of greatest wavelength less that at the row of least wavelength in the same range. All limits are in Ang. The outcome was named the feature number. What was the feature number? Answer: -0.08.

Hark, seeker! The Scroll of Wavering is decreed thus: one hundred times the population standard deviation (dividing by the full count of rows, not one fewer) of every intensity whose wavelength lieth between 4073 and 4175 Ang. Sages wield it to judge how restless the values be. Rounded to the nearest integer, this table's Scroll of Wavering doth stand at 150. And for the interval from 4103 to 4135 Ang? 113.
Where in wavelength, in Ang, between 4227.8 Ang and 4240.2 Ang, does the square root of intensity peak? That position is 4236.5 Ang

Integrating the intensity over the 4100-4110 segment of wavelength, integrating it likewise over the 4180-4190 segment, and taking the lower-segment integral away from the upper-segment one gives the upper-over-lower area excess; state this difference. 17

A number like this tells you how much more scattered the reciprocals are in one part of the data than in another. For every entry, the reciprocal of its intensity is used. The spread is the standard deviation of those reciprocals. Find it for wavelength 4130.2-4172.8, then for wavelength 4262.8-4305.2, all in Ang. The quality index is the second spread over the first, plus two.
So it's 3.0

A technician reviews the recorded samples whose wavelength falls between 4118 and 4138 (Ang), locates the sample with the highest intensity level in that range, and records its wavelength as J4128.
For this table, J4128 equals 4126.5 Ang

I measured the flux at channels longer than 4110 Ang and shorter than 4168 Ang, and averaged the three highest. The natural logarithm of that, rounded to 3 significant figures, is 2.89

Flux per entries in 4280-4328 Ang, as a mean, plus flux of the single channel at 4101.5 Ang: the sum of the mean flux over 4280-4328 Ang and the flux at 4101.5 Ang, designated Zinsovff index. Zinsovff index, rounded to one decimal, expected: 33.0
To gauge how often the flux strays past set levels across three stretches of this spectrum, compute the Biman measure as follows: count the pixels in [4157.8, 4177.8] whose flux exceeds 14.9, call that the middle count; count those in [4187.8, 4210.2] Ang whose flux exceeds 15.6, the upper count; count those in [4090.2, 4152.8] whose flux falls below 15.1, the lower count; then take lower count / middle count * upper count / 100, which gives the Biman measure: 0.060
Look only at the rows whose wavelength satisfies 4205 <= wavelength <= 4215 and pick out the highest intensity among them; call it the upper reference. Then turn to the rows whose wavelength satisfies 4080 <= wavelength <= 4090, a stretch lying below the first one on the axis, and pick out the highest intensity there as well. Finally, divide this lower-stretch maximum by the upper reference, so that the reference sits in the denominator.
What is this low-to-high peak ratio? 0.97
